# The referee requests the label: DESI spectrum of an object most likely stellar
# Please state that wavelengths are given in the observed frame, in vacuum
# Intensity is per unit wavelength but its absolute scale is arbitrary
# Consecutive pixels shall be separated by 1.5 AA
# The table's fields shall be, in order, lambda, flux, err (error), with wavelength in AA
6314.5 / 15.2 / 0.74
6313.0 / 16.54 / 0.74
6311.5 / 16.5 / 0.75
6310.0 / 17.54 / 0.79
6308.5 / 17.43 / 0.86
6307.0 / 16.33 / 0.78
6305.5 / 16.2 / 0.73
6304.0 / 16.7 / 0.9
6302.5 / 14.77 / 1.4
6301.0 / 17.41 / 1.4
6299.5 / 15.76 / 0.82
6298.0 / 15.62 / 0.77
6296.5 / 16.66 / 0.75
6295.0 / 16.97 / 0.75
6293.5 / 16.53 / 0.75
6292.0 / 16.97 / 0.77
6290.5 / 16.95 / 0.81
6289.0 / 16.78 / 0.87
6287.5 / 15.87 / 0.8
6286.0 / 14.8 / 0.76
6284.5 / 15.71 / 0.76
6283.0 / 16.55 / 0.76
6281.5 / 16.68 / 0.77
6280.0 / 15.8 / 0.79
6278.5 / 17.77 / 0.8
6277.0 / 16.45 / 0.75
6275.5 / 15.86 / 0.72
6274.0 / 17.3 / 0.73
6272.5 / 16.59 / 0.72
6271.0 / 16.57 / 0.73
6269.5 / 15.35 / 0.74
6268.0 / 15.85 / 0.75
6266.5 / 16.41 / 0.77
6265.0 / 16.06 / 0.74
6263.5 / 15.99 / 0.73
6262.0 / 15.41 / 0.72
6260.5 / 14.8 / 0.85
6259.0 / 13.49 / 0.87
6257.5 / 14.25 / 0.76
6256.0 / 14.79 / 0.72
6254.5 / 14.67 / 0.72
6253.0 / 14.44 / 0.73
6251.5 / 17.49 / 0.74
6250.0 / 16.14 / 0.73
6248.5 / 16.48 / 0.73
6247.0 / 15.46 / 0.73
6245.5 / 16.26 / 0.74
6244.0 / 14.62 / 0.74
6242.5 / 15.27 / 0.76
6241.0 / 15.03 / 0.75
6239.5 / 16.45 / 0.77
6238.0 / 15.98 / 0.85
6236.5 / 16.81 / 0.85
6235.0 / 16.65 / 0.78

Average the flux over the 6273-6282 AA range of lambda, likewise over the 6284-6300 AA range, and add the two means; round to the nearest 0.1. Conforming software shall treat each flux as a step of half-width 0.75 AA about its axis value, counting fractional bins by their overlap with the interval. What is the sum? 32.9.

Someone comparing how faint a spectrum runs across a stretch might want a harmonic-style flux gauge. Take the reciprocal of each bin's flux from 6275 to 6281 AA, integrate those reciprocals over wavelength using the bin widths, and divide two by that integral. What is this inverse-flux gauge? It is 5.5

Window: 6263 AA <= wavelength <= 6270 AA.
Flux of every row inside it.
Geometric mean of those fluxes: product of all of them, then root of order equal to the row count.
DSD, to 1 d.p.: 15.9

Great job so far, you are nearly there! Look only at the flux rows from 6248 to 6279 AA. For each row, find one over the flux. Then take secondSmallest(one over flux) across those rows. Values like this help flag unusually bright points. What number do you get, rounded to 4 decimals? 0.0572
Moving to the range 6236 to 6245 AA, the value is 0.0608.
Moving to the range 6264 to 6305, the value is 0.0574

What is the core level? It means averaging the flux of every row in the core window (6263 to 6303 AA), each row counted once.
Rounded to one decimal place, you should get 16.3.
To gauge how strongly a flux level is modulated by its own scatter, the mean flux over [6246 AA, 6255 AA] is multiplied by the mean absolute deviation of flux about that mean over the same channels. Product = 15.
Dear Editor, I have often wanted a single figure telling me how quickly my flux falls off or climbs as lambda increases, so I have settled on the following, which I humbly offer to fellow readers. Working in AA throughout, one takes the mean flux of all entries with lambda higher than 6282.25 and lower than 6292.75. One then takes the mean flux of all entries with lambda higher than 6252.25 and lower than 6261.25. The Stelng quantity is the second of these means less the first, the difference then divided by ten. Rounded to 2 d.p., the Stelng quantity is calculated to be -0.18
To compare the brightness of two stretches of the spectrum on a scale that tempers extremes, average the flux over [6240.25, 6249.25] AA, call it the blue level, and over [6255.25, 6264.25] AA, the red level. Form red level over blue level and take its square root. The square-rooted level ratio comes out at 0.98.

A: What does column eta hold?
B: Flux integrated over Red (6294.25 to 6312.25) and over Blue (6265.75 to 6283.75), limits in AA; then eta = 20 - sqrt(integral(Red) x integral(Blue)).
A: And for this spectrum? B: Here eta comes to -276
